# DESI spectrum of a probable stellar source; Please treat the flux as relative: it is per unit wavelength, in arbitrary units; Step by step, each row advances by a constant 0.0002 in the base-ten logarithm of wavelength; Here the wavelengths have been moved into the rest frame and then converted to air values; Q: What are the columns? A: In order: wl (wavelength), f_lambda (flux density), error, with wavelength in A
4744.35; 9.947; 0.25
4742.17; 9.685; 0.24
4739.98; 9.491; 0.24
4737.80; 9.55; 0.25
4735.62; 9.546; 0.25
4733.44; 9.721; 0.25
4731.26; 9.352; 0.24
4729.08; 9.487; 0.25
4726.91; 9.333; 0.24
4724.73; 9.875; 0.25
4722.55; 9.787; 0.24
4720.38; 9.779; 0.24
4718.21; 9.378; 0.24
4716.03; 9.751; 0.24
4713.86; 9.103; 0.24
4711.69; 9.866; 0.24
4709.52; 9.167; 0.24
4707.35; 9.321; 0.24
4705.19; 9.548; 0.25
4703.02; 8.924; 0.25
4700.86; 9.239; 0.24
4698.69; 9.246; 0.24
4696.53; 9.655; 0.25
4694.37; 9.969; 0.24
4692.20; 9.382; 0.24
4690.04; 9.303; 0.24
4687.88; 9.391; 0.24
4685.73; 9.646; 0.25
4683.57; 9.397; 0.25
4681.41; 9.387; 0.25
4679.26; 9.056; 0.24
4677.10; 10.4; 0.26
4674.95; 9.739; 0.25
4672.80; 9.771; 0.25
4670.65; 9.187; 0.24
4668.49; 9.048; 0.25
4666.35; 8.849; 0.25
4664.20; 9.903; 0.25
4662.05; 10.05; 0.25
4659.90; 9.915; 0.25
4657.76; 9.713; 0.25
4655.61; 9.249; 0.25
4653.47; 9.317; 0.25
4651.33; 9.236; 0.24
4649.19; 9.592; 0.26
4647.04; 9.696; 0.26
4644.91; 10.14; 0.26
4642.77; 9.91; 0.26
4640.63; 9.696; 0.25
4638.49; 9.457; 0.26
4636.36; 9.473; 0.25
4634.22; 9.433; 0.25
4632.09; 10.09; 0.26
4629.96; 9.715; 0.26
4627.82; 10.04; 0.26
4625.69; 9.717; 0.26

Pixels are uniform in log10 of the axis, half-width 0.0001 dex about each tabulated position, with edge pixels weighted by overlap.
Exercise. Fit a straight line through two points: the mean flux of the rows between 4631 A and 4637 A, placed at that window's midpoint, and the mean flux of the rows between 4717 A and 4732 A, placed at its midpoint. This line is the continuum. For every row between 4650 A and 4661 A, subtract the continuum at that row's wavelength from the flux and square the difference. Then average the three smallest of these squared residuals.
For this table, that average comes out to 0.063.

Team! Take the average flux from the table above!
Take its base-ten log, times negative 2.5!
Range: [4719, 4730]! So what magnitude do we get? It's -2.46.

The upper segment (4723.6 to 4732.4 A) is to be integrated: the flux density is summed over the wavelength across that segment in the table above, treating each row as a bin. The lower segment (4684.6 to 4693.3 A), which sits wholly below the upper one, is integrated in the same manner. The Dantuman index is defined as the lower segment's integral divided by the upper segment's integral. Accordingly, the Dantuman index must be 0.98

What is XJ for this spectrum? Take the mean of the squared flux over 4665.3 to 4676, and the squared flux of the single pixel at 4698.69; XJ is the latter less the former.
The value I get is -1.5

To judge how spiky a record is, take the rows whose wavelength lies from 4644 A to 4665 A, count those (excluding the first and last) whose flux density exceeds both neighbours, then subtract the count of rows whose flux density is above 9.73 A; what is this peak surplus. -2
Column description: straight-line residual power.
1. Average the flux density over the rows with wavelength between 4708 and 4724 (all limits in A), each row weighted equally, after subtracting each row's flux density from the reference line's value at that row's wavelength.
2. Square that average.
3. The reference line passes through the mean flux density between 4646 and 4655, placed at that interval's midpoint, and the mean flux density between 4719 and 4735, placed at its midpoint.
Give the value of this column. 0.002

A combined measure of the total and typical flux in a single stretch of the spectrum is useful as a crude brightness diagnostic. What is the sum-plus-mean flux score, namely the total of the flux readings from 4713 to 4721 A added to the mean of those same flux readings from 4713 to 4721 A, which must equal 48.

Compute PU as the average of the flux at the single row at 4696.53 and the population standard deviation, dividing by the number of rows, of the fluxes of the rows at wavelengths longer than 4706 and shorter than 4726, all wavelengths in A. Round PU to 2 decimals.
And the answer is 4.97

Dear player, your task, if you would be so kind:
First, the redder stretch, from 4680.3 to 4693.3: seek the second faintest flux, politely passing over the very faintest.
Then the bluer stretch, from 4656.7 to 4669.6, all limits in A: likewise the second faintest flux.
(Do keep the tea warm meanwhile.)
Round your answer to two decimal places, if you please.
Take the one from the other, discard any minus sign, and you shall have 0.33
